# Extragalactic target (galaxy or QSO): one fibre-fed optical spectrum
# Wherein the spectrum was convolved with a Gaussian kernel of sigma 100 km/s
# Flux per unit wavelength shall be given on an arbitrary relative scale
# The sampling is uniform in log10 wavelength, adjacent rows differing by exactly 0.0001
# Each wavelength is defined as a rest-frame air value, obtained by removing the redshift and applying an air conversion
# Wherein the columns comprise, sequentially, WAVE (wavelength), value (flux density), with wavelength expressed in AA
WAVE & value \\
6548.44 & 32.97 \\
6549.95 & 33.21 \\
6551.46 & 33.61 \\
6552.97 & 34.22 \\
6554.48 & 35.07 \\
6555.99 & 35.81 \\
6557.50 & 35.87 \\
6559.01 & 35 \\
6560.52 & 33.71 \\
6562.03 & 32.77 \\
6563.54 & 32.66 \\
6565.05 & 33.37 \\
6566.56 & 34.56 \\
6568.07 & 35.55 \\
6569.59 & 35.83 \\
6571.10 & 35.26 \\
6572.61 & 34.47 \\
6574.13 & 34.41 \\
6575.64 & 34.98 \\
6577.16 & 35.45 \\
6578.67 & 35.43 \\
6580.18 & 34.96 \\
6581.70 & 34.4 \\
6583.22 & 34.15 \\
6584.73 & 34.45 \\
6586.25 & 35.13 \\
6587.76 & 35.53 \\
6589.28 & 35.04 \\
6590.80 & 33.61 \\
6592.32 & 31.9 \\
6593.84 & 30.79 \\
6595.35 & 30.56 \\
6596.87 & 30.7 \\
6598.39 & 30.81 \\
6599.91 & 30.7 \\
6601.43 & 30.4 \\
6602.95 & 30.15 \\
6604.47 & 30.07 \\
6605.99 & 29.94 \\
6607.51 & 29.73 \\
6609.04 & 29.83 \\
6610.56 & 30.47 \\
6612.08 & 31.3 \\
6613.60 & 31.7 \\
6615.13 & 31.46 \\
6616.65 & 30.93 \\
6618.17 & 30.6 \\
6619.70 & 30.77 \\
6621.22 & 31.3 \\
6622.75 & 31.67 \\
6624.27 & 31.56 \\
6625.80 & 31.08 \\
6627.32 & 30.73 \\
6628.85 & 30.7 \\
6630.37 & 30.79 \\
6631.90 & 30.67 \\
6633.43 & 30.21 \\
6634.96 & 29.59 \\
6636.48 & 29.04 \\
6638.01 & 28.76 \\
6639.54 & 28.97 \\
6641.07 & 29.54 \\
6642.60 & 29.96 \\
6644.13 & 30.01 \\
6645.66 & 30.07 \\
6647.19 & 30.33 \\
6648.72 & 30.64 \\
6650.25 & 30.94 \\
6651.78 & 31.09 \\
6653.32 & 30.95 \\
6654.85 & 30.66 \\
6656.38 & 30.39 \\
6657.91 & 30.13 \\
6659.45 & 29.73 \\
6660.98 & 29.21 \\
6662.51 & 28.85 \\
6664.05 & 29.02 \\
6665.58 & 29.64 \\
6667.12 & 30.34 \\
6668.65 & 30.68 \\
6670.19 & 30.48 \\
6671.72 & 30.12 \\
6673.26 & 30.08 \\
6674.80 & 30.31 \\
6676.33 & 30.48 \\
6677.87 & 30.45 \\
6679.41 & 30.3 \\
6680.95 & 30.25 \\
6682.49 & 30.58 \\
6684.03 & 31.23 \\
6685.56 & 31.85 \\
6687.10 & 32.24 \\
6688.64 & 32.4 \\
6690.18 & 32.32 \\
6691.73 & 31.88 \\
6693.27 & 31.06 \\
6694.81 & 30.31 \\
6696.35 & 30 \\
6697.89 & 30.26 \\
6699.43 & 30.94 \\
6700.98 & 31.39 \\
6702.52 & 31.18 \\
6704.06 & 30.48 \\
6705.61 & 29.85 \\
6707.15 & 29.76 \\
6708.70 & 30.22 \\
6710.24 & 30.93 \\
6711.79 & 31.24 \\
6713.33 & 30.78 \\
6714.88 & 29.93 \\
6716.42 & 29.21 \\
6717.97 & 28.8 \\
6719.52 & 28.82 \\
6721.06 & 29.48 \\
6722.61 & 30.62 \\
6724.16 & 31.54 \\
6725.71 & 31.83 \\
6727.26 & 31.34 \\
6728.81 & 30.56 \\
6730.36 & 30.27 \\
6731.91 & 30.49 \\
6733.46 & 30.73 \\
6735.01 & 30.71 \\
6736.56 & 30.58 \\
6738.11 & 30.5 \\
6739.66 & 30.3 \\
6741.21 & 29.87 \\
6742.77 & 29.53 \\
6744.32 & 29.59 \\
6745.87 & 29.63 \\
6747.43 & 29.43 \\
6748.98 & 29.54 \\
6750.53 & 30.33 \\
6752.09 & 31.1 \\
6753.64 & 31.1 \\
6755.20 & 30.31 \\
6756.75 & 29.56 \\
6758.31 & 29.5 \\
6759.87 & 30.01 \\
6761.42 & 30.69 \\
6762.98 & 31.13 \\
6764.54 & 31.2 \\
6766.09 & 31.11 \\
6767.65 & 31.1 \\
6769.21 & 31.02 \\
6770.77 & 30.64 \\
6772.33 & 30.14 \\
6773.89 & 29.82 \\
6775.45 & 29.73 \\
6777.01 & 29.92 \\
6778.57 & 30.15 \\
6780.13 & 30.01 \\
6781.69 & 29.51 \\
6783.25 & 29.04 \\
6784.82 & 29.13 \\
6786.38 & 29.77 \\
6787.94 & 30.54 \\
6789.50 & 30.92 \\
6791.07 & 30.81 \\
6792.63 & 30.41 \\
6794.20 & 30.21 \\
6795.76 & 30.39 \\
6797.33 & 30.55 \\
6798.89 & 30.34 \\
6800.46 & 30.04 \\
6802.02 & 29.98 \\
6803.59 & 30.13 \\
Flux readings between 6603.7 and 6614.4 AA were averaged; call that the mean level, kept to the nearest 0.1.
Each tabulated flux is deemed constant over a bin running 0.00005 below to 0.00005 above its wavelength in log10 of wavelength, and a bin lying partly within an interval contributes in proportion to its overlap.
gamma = 30.4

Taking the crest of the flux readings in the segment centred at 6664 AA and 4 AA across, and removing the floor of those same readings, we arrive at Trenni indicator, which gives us 0.79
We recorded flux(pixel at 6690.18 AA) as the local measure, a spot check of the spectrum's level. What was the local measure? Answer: 32.32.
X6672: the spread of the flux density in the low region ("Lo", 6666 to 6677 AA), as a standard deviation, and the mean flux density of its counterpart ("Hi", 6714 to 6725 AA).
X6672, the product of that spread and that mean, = 6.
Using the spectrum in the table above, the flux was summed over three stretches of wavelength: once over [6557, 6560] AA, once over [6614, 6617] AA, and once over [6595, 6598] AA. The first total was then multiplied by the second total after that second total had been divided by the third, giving 72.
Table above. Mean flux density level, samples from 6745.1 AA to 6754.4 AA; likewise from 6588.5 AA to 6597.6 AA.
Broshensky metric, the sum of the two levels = 62.3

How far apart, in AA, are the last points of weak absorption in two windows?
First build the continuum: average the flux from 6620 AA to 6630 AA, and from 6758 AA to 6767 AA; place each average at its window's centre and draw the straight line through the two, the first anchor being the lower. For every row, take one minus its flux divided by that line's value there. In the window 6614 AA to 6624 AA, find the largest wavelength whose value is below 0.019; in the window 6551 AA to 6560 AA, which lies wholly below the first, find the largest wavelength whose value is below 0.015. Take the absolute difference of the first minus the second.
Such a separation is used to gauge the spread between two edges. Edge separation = 63.7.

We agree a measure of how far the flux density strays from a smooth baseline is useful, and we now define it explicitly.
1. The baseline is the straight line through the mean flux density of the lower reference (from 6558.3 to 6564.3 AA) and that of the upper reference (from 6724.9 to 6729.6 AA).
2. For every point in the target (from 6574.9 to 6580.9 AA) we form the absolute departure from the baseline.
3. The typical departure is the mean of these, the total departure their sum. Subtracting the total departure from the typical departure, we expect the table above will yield -5.7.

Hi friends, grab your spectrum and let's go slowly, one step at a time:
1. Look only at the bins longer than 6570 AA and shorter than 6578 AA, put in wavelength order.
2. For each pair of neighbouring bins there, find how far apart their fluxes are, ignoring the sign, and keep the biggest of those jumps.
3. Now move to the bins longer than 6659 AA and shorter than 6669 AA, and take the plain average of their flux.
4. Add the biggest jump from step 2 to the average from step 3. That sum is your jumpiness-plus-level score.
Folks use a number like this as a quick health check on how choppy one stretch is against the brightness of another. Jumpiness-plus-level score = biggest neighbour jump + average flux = 30.4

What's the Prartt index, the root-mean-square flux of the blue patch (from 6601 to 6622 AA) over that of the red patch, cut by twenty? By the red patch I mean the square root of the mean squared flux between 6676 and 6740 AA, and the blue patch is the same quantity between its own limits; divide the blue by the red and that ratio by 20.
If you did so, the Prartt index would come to 0.0499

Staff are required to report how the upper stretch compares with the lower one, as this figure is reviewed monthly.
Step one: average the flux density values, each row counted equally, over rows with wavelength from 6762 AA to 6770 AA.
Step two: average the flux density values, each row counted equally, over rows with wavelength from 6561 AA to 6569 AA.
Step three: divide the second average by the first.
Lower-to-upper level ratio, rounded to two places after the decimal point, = 1.09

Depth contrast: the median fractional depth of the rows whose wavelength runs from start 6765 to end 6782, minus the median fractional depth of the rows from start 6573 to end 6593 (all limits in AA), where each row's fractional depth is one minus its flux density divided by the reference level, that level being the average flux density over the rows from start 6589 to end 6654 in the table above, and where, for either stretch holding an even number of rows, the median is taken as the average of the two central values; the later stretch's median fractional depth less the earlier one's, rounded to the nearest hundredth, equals 0.16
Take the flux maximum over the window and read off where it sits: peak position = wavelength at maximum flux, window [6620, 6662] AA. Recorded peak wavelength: 6622.75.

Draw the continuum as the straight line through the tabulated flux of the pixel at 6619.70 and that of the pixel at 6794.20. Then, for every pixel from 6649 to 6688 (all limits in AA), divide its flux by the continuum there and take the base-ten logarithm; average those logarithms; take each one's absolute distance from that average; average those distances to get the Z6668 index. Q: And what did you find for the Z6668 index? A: 0.0079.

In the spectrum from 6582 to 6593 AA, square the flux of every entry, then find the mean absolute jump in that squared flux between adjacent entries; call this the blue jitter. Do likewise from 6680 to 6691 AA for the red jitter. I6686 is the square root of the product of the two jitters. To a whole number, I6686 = 36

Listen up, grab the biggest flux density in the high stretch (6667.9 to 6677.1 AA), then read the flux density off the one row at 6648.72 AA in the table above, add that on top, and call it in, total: 61.3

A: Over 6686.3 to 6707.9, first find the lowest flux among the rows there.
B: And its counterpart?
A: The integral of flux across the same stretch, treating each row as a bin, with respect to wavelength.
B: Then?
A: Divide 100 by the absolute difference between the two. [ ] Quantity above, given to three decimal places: 0.156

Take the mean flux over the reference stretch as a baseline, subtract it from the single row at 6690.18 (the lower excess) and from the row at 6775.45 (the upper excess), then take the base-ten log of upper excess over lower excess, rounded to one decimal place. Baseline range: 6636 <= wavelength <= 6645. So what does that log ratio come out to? -0.9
